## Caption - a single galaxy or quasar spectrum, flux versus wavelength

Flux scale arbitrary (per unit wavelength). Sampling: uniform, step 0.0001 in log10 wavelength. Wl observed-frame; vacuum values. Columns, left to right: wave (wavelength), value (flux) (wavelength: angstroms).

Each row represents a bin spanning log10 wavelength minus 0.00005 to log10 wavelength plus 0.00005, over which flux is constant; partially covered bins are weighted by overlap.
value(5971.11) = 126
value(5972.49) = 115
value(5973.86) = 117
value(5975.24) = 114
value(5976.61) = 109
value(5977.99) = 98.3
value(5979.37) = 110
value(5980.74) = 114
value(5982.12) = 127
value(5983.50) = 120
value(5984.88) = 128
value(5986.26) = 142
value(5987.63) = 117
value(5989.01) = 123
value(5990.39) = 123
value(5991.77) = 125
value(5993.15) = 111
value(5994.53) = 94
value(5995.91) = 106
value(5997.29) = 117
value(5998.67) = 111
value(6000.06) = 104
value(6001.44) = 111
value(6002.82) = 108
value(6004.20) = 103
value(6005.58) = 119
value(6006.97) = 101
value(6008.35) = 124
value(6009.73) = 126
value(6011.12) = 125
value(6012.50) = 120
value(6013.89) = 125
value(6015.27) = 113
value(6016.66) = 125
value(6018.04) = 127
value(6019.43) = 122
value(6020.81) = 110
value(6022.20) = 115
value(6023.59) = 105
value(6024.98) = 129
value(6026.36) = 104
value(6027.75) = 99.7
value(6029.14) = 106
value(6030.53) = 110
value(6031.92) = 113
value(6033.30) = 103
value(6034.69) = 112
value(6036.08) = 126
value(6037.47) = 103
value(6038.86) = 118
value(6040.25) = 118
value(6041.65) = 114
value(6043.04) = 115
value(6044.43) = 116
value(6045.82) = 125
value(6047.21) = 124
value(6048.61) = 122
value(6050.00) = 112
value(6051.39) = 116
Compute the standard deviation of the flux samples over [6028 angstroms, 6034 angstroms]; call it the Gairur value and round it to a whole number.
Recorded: 4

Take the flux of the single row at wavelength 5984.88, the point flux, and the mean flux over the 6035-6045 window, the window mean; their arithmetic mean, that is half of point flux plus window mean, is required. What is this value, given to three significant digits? 122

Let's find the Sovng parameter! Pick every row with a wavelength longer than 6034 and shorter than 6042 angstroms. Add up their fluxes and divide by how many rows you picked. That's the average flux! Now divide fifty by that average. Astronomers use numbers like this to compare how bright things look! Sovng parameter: 0.434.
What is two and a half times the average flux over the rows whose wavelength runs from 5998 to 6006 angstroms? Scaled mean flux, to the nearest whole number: 273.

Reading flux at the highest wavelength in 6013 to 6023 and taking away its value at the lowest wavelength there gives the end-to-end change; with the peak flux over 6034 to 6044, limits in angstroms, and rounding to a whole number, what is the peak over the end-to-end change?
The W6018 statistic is -13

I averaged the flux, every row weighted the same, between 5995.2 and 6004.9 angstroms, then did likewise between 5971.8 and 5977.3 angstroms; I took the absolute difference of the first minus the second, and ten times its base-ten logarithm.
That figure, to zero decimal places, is 7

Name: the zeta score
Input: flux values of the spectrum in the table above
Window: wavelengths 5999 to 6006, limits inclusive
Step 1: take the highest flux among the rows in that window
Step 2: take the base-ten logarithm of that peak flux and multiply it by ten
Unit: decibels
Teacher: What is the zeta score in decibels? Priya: 20.8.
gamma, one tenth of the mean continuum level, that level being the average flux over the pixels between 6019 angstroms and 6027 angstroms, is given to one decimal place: 11.4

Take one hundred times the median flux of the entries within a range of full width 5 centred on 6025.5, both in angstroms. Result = 10450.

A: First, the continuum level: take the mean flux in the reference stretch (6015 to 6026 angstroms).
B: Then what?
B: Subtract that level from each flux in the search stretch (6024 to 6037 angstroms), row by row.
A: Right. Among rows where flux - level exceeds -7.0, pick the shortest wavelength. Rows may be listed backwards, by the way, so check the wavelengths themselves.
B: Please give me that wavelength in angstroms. 6024.98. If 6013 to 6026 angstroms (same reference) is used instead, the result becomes 6013.89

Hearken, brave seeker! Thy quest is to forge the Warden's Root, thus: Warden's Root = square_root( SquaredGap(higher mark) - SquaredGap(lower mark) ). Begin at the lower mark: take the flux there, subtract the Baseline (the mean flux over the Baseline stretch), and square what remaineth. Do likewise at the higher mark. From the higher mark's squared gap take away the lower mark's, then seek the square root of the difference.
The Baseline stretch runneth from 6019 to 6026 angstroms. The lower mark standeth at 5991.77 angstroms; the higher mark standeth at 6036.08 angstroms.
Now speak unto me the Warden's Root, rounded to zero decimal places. 4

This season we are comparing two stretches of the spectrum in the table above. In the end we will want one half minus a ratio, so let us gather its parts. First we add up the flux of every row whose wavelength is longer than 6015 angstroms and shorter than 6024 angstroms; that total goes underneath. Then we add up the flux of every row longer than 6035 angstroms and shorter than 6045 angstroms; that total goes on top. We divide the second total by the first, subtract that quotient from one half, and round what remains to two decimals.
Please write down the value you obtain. -0.49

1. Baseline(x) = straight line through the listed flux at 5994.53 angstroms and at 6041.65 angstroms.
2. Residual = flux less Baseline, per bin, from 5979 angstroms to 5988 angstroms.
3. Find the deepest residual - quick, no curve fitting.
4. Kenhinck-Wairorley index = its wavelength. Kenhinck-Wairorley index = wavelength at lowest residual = 5979.37 angstroms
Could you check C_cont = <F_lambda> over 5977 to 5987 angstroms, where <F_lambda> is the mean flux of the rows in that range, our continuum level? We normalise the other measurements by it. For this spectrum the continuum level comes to 120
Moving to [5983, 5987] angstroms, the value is 130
